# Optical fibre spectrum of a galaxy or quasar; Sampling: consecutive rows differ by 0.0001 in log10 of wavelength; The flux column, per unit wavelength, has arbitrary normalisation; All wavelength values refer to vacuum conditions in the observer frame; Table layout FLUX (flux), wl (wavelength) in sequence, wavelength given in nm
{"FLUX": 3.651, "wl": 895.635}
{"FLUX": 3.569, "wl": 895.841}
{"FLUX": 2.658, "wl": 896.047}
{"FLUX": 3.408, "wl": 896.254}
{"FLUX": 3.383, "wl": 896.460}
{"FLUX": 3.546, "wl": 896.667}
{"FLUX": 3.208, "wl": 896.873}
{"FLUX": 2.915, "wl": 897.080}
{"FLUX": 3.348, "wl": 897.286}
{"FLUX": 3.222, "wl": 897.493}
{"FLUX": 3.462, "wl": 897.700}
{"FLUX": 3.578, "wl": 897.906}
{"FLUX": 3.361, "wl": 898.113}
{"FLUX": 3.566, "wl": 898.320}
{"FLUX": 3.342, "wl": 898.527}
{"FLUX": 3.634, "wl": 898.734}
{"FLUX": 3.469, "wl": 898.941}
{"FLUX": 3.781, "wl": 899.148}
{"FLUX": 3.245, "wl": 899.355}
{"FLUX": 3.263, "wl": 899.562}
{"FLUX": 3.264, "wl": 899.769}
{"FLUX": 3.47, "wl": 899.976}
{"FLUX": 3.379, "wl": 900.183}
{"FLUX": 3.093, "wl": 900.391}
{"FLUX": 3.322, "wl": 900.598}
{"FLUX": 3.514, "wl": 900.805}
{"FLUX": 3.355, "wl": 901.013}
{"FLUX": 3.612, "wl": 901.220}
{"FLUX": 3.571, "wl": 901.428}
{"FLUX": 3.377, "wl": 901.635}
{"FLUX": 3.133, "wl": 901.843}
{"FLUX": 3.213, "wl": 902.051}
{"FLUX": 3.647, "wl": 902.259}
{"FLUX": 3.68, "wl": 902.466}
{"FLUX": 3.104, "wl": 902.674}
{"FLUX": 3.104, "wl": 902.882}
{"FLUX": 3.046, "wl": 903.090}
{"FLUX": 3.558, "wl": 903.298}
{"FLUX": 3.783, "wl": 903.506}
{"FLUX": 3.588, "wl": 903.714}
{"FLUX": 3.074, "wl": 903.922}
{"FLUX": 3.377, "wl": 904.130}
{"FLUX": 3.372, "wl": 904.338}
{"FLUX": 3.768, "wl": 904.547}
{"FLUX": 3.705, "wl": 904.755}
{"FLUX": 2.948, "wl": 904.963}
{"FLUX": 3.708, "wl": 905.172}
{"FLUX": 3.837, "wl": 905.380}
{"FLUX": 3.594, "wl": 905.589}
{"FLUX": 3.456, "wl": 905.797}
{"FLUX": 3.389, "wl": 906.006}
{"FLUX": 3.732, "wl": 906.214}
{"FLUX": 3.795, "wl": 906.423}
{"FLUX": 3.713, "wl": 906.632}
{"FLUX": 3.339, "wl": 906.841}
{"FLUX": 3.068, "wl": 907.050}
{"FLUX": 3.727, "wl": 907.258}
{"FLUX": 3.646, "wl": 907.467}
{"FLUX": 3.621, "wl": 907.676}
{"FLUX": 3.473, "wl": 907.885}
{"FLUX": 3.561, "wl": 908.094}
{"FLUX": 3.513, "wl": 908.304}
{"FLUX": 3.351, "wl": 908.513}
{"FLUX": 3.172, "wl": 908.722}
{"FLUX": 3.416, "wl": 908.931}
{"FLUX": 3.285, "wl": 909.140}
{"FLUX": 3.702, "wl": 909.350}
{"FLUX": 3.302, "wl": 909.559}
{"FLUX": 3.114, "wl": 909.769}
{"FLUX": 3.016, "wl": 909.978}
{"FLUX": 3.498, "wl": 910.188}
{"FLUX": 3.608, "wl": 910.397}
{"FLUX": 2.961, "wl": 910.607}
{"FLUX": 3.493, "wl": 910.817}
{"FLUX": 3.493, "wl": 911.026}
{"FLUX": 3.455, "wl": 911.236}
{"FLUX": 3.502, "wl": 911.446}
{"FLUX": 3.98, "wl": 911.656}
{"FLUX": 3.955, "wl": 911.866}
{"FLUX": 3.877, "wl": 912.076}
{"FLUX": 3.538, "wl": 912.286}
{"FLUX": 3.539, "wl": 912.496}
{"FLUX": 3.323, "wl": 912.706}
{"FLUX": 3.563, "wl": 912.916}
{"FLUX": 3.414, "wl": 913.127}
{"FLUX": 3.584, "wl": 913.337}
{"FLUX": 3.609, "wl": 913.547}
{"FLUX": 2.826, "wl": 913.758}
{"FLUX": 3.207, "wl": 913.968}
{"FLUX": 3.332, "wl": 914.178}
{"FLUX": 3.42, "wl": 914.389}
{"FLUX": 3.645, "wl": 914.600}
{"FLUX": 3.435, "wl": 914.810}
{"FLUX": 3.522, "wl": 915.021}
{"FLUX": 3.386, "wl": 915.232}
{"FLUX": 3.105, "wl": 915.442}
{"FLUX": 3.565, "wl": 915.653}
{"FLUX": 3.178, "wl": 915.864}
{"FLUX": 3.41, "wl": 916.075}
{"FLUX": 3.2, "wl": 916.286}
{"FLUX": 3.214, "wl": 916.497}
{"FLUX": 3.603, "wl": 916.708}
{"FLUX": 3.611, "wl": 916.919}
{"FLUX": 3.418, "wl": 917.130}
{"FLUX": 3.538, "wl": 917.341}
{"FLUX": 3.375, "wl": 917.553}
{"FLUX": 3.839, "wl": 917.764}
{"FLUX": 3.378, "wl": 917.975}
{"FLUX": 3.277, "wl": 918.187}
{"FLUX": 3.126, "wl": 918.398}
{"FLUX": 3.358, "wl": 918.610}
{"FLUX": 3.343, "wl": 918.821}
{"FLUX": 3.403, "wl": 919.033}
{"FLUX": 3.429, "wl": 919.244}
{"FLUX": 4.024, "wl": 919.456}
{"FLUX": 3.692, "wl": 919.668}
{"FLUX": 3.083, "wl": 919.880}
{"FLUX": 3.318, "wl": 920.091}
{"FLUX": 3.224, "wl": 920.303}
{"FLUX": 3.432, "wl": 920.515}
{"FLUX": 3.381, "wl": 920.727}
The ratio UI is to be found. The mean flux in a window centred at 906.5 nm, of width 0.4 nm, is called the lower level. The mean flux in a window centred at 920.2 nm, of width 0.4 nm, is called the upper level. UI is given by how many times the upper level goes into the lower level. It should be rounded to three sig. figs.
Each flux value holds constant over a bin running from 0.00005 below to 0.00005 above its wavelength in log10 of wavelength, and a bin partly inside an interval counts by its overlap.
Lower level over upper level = 1.15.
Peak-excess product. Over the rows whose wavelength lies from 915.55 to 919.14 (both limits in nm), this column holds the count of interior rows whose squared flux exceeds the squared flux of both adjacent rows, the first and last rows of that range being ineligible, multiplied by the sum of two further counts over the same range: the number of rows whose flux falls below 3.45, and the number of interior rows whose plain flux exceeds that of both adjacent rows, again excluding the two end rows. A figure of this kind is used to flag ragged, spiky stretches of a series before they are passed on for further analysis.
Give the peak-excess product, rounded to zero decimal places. 85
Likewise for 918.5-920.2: 7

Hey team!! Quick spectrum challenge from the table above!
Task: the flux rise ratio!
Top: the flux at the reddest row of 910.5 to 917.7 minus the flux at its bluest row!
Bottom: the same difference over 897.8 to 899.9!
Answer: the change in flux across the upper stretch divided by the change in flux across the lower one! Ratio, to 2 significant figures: -1.3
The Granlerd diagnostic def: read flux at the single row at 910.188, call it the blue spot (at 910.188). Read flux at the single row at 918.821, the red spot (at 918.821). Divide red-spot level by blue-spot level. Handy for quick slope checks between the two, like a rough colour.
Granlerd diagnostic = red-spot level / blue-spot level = 0.96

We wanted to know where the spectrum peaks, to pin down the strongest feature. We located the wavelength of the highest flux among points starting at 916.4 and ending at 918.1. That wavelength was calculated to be 917.764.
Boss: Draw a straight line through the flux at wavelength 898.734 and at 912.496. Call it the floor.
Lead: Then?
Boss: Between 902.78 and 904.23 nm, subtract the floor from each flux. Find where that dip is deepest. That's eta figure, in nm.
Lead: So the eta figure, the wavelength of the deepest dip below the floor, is 903.090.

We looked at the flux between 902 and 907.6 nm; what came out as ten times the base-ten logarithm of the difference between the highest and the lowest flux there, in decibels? -0.5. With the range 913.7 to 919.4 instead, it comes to 0.1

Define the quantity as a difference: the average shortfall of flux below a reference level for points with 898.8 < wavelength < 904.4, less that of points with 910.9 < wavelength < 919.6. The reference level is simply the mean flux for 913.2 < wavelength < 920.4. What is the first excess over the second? 0.08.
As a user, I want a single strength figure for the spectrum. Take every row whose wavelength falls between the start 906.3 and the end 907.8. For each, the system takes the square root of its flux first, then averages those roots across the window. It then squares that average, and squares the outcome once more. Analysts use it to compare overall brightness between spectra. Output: 12.6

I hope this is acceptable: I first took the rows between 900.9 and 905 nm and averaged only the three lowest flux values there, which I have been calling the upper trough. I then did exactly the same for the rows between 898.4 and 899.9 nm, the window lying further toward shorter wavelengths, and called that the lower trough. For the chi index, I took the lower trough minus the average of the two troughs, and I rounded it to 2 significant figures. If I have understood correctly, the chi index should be 0.12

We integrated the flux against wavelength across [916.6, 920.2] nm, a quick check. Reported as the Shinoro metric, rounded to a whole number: 12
